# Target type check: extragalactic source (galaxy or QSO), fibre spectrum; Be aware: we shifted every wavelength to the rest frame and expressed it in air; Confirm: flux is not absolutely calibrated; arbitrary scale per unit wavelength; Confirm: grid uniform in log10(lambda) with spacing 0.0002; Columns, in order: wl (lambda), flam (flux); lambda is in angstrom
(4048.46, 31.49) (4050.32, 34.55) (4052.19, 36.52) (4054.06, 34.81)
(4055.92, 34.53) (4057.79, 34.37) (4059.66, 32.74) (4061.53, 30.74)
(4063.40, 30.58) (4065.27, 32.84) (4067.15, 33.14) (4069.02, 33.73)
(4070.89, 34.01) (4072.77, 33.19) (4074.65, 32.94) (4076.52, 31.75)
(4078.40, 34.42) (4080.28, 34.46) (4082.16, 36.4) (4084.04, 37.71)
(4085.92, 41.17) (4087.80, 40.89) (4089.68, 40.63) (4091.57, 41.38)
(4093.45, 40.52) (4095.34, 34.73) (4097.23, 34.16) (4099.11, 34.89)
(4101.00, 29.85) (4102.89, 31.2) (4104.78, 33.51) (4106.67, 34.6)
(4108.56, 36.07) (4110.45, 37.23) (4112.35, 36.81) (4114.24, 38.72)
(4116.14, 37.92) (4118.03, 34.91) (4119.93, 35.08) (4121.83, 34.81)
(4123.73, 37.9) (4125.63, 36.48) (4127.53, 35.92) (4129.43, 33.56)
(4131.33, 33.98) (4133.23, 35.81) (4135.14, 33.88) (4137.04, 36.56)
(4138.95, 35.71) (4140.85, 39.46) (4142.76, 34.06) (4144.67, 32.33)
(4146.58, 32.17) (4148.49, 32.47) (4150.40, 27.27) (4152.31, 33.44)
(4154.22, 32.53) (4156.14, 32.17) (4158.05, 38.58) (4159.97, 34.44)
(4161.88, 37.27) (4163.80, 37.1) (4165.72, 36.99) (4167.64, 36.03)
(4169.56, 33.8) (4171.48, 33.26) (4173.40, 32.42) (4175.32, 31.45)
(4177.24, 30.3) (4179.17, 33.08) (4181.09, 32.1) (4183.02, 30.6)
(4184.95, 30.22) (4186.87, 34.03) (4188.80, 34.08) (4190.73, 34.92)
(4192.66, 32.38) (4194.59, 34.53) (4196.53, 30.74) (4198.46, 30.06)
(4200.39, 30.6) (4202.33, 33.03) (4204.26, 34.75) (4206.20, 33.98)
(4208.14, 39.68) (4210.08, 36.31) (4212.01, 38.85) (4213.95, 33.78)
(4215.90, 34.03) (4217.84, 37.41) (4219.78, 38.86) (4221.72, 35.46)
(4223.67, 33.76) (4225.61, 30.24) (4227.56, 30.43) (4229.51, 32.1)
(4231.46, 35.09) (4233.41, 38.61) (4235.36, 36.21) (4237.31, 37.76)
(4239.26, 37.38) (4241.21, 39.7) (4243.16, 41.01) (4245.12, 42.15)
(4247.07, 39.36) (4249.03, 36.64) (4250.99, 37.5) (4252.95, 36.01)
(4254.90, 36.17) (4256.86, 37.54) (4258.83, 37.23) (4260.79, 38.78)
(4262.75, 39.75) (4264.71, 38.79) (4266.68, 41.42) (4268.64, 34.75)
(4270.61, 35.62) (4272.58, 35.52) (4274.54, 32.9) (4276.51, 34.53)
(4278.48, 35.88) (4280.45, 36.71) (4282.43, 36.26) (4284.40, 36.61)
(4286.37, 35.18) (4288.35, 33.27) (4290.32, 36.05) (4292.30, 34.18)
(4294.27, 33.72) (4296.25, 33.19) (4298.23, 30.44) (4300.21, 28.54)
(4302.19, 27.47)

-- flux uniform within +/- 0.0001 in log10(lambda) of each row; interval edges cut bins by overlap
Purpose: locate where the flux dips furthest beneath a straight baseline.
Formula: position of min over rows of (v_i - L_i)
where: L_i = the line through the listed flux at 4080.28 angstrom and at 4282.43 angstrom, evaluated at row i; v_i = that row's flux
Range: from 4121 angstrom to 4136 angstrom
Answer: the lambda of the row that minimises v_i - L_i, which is 4129.43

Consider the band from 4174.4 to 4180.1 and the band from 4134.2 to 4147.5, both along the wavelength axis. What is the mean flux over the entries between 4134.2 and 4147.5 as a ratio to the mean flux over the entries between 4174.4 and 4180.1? 1.10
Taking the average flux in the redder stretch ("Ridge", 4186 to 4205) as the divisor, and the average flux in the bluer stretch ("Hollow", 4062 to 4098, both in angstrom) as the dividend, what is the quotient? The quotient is 1.085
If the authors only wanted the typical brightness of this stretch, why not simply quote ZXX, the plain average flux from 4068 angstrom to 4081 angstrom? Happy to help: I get 33.5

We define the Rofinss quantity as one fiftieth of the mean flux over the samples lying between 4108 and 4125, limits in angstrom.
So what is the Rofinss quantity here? 0.732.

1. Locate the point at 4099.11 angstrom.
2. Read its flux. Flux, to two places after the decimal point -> 34.89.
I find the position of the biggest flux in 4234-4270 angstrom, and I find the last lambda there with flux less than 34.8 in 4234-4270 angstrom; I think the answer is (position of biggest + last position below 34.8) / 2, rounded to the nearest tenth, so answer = 4256.9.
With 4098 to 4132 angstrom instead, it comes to 4122.8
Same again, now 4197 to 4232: 4218.8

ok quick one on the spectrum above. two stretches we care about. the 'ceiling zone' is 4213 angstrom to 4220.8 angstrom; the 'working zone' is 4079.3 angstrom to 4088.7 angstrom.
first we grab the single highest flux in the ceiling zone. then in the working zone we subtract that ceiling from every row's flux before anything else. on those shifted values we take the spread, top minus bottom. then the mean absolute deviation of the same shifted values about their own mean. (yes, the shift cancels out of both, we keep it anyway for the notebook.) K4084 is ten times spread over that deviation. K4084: 29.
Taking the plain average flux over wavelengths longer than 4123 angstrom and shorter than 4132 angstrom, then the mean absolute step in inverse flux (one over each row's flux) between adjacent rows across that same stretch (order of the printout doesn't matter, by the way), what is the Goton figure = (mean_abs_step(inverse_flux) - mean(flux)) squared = 1265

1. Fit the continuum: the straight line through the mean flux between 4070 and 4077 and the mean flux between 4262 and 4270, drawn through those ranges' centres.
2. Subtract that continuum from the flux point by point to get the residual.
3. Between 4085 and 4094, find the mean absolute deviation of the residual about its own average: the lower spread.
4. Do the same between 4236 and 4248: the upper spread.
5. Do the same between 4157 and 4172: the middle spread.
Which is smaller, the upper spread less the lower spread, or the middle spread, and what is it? 1.0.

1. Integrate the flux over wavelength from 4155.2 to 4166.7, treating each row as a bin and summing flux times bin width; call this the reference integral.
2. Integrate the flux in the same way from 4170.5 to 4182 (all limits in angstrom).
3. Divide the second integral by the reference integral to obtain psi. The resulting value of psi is 0.89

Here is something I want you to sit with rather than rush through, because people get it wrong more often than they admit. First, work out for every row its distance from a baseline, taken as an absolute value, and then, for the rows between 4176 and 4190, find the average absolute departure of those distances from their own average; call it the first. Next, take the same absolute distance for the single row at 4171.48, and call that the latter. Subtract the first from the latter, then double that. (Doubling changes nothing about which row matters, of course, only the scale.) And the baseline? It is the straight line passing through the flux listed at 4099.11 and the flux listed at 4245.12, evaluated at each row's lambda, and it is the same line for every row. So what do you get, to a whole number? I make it 8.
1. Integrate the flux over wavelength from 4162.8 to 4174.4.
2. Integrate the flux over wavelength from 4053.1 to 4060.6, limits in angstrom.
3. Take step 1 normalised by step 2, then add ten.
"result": 11.6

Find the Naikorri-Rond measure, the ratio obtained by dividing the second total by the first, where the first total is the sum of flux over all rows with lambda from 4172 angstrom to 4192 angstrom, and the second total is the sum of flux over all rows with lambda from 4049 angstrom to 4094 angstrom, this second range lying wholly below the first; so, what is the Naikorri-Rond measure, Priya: 2.6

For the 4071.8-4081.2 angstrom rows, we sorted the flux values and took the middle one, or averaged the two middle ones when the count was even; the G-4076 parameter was 33.2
